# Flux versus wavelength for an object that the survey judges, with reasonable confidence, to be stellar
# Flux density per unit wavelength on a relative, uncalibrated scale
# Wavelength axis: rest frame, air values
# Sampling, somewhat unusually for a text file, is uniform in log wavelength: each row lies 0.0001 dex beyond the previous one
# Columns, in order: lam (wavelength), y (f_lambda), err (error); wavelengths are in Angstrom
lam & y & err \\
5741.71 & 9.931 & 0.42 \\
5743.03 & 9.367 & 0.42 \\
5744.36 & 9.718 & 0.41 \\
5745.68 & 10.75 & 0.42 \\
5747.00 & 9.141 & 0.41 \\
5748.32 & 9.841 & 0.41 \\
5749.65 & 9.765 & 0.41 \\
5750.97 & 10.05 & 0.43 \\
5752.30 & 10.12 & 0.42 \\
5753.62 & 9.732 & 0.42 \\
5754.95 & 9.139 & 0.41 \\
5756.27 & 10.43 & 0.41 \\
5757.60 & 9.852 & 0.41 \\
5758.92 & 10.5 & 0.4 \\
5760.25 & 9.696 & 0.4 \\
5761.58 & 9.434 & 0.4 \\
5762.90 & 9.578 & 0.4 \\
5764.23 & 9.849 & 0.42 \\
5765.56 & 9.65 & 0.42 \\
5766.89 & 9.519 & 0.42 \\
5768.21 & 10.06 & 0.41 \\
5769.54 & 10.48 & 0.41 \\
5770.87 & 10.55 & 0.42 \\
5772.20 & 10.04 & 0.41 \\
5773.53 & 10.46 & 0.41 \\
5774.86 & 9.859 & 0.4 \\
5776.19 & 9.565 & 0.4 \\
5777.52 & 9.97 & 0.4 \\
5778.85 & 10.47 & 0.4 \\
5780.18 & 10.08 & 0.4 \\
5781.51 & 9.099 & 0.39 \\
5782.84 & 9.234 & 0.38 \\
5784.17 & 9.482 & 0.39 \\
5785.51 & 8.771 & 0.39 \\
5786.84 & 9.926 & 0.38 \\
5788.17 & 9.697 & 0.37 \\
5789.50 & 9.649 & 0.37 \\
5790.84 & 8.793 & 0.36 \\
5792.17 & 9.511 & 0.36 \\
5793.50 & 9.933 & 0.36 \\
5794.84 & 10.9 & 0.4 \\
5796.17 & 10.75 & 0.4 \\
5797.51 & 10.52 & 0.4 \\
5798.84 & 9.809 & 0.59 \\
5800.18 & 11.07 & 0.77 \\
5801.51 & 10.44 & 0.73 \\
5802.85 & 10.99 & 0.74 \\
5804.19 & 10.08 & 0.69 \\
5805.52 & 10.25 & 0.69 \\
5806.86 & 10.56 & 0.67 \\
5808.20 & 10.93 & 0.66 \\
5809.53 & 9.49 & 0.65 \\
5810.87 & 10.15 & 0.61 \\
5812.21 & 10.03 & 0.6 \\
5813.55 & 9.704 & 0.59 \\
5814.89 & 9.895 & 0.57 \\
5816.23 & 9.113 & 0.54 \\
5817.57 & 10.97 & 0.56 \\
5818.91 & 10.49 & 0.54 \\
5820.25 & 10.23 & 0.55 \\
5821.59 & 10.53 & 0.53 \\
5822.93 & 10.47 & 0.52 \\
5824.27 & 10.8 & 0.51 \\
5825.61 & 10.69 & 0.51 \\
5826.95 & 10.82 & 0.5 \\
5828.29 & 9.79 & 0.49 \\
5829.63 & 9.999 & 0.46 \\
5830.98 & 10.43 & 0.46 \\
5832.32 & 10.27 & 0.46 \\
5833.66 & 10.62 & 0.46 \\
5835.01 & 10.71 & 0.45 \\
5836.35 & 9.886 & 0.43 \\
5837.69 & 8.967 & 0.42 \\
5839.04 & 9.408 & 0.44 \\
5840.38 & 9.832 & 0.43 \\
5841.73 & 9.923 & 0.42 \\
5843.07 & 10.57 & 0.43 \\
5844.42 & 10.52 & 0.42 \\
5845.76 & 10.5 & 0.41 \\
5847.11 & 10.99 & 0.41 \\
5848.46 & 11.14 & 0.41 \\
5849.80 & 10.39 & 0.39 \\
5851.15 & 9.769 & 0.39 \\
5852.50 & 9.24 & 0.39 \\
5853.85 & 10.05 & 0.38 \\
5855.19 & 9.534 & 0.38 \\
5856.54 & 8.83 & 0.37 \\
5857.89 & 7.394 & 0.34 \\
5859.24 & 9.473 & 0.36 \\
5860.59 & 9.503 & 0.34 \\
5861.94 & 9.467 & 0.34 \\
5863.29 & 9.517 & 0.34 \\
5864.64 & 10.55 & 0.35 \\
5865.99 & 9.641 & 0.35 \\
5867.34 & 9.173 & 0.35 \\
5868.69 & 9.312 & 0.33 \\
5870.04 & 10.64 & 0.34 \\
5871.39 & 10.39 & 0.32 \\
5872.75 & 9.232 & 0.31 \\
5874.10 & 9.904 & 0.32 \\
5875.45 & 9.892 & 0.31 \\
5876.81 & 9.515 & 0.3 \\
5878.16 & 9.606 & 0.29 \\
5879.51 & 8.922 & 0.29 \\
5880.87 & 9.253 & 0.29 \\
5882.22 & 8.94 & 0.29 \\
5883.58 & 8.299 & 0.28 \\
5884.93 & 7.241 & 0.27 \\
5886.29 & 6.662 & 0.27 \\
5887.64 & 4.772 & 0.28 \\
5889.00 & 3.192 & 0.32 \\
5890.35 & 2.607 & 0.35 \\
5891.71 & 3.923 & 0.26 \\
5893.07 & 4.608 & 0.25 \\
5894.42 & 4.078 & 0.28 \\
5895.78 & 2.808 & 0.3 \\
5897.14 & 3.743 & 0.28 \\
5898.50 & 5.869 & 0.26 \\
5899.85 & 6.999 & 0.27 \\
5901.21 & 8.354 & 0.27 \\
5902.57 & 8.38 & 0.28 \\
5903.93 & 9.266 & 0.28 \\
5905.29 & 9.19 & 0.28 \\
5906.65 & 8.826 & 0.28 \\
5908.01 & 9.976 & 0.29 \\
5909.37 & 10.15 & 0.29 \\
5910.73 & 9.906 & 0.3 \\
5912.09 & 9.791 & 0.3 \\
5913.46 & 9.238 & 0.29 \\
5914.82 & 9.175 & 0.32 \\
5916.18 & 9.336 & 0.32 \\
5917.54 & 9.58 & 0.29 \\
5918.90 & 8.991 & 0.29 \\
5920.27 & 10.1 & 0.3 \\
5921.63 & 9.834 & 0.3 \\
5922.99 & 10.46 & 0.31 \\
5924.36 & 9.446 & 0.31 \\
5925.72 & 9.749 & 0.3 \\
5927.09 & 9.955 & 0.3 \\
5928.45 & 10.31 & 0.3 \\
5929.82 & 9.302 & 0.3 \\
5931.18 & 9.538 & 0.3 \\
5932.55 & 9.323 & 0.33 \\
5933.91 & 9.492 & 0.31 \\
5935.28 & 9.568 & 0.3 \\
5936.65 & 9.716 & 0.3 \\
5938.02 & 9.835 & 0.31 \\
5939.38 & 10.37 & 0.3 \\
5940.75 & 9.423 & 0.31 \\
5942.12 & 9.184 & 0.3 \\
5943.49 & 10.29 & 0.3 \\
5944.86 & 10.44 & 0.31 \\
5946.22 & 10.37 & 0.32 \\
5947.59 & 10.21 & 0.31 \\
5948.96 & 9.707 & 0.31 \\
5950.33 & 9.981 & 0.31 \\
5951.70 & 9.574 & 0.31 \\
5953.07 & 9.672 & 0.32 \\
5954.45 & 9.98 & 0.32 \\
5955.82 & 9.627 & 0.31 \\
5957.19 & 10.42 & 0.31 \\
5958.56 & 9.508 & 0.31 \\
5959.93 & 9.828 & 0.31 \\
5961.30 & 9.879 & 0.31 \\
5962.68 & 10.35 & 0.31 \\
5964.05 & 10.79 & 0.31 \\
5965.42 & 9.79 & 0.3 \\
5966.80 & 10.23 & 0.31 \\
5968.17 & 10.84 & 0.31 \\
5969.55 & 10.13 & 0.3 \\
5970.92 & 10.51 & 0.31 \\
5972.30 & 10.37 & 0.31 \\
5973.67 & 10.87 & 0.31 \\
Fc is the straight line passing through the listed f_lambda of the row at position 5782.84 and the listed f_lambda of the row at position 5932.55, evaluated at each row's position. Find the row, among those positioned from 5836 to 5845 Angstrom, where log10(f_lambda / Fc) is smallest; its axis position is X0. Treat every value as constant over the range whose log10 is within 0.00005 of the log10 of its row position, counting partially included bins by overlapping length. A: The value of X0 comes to 5837.69 Angstrom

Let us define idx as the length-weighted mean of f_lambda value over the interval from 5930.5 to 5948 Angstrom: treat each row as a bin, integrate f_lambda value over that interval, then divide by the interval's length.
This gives 9.8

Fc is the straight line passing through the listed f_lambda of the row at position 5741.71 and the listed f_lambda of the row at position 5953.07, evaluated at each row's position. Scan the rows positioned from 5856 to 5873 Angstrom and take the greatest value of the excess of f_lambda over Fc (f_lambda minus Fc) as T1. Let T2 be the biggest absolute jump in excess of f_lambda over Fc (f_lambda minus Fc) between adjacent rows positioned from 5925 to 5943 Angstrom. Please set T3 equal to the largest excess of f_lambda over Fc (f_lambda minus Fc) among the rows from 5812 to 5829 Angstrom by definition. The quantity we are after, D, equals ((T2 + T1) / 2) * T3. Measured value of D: 1.06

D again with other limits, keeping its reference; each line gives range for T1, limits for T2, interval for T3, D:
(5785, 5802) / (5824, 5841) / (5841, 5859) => 1.50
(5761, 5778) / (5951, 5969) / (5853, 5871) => 0.72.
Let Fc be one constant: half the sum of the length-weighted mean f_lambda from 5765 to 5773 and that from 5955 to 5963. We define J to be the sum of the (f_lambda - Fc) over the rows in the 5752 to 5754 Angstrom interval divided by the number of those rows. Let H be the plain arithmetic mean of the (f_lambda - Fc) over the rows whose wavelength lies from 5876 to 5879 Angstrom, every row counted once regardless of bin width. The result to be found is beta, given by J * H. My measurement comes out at 0.03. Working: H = -0.4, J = -0.1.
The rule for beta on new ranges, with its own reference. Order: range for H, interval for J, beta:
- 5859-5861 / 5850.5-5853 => 0.25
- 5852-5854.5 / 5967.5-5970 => -0.17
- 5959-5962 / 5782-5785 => 0.09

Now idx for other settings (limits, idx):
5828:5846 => 10.1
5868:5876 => 9.9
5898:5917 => 8.9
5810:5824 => 10.2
